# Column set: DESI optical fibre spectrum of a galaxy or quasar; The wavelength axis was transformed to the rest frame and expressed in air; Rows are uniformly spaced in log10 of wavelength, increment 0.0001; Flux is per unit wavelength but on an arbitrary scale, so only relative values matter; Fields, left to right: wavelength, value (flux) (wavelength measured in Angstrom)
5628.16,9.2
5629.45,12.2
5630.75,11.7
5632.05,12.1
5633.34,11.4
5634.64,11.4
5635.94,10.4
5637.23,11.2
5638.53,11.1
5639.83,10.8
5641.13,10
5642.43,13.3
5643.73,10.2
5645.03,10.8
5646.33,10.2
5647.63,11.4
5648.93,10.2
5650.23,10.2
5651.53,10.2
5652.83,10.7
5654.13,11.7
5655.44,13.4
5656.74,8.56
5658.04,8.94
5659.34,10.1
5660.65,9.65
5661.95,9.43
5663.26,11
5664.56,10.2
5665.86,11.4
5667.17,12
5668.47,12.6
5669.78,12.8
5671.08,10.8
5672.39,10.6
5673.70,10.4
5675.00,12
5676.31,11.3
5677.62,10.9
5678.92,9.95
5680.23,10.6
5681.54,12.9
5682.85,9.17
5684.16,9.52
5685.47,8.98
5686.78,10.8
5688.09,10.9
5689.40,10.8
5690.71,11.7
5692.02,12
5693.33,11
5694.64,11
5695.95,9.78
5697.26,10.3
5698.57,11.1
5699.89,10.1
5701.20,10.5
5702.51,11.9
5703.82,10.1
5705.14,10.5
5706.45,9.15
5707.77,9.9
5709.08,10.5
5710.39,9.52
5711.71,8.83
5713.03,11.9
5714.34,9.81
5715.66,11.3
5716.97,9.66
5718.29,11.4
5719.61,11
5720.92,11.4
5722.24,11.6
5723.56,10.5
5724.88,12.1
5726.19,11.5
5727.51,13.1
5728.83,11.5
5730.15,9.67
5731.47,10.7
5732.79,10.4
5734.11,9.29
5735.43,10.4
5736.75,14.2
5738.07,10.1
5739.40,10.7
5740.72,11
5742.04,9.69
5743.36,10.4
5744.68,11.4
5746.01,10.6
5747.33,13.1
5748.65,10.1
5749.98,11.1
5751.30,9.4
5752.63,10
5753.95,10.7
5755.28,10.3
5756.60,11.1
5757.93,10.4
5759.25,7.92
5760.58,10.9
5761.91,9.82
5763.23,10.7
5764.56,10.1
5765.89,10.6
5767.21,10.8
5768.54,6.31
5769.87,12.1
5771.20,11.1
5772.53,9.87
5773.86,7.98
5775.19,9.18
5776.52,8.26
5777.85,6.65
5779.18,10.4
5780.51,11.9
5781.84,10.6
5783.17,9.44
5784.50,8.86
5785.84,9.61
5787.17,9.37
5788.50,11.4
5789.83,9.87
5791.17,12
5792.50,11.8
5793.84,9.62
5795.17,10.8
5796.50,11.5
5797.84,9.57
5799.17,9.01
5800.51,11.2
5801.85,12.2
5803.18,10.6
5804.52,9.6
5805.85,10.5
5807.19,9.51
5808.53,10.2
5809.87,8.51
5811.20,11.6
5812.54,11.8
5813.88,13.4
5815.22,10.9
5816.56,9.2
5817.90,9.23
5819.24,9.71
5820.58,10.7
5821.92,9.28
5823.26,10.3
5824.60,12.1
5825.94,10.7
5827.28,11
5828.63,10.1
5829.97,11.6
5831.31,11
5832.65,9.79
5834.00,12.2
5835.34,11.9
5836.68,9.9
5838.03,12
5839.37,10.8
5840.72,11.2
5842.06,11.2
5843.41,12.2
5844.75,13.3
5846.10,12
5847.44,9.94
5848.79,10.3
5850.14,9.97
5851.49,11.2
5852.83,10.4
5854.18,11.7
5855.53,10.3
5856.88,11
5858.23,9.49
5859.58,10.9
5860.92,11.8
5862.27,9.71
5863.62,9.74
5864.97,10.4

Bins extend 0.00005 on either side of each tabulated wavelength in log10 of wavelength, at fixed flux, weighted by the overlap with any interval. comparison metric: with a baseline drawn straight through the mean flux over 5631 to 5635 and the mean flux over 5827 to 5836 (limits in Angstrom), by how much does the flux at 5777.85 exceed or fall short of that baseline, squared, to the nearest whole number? 21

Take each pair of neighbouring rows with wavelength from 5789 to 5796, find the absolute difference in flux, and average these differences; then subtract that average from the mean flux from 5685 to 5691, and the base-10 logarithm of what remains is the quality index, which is 0.964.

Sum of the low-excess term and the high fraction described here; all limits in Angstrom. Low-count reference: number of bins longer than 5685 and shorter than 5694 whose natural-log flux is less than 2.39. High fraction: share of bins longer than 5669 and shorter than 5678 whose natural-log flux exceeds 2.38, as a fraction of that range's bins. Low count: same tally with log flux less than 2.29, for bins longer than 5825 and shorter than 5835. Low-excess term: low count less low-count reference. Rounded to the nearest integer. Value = -2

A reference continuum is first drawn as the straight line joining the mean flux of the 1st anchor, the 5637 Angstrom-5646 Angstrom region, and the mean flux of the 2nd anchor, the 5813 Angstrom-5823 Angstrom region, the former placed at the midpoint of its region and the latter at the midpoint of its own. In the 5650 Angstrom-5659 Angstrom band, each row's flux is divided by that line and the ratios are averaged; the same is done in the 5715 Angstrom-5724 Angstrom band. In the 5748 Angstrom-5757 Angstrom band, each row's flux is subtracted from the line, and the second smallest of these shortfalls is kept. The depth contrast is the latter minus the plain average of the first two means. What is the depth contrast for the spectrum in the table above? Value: -1.47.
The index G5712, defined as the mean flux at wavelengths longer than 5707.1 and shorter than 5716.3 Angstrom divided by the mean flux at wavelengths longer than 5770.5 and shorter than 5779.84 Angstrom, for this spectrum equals 1.13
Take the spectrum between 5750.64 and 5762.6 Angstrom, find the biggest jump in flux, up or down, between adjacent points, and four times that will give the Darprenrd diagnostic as 12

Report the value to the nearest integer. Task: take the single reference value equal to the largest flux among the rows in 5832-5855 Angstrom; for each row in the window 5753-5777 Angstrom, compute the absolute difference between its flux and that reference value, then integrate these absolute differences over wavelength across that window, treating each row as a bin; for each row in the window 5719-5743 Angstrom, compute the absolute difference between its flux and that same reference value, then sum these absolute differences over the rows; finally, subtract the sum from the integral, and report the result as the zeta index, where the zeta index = 39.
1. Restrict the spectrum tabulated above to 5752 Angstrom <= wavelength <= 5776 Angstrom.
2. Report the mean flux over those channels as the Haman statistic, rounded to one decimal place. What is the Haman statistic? 10.0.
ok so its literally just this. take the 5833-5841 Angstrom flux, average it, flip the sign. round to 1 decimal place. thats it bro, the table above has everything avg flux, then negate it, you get -11.3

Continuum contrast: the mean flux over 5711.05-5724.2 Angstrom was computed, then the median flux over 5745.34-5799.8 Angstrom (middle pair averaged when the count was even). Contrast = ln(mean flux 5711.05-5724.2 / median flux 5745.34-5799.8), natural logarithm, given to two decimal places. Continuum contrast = 0.04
